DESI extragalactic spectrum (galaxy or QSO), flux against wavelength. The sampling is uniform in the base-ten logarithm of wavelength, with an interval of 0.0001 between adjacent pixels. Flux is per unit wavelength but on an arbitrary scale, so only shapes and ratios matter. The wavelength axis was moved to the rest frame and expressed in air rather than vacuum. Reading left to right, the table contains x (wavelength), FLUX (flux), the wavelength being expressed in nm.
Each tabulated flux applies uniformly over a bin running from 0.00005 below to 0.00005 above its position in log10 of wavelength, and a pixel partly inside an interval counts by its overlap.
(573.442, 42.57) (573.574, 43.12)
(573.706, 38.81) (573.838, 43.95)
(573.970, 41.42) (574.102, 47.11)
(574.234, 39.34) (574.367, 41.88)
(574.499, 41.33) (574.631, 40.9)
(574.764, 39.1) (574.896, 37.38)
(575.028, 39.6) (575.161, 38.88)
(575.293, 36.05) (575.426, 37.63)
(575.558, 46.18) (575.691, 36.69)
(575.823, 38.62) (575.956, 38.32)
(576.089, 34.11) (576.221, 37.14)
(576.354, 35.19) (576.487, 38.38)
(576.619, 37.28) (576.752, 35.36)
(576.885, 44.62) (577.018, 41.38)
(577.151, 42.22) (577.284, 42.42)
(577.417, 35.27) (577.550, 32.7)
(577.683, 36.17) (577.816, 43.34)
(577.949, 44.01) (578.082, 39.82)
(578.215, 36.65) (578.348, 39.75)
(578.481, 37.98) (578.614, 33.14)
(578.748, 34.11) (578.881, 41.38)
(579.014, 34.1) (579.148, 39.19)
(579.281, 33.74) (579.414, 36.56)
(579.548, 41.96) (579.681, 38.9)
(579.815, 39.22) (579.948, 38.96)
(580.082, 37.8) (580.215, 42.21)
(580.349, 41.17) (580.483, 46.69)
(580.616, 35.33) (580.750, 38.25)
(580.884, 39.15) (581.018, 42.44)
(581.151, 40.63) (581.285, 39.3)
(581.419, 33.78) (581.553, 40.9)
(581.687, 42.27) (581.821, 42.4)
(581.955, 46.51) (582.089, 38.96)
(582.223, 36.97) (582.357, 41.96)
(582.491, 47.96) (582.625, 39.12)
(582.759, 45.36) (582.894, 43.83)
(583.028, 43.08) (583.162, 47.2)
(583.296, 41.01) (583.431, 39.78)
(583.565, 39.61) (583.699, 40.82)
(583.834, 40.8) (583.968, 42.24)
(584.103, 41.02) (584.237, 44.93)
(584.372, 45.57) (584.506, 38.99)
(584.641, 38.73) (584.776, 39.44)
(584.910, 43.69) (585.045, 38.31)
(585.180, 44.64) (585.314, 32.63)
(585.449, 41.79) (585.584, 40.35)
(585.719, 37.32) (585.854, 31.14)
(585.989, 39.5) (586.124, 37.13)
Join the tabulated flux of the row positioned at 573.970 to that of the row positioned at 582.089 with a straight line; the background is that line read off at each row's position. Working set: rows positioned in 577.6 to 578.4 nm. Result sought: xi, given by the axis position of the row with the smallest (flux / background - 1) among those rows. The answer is 577.683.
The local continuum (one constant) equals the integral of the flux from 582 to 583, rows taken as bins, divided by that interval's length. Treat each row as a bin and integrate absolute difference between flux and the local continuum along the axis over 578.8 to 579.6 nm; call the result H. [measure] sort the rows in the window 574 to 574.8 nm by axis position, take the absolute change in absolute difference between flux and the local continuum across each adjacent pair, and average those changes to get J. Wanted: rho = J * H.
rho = 5.3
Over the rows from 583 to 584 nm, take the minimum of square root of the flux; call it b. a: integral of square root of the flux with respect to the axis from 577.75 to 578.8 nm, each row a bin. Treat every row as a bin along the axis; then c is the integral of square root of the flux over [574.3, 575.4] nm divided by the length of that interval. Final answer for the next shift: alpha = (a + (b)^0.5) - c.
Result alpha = 2.8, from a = 6.52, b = 6.29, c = 6.26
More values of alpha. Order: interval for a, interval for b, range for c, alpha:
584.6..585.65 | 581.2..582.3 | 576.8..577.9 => 2.7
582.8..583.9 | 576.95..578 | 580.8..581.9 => 3.2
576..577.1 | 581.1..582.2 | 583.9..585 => 2.7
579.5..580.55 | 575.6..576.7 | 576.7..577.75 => 2.9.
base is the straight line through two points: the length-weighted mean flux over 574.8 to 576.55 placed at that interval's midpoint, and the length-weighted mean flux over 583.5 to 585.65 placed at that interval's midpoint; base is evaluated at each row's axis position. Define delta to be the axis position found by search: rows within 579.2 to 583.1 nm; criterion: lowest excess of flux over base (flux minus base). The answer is 581.419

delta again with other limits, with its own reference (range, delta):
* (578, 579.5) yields 578.614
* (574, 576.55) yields 576.089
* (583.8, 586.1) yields 585.854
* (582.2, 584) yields 582.223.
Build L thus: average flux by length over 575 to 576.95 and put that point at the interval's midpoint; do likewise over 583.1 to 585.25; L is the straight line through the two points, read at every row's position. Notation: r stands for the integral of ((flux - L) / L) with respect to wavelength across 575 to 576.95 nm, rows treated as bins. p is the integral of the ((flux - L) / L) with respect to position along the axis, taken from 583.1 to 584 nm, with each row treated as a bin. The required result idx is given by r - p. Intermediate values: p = 0.004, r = 0.000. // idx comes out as -0.004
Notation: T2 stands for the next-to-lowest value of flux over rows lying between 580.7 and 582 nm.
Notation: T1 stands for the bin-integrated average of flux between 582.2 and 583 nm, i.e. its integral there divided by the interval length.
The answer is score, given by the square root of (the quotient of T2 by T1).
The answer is 0.94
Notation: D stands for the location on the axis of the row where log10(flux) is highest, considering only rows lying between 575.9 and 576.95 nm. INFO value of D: 576.885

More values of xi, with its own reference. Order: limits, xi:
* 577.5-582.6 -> 577.550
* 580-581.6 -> 581.419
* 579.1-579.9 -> 579.281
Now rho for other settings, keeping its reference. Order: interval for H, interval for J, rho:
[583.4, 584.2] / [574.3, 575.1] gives 1.6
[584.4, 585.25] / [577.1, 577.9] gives 8.8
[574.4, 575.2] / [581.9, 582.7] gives 6.6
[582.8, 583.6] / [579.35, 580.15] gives 3.8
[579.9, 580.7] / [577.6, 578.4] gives 6.6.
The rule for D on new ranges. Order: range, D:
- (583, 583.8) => 583.162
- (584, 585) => 584.372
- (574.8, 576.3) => 575.558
